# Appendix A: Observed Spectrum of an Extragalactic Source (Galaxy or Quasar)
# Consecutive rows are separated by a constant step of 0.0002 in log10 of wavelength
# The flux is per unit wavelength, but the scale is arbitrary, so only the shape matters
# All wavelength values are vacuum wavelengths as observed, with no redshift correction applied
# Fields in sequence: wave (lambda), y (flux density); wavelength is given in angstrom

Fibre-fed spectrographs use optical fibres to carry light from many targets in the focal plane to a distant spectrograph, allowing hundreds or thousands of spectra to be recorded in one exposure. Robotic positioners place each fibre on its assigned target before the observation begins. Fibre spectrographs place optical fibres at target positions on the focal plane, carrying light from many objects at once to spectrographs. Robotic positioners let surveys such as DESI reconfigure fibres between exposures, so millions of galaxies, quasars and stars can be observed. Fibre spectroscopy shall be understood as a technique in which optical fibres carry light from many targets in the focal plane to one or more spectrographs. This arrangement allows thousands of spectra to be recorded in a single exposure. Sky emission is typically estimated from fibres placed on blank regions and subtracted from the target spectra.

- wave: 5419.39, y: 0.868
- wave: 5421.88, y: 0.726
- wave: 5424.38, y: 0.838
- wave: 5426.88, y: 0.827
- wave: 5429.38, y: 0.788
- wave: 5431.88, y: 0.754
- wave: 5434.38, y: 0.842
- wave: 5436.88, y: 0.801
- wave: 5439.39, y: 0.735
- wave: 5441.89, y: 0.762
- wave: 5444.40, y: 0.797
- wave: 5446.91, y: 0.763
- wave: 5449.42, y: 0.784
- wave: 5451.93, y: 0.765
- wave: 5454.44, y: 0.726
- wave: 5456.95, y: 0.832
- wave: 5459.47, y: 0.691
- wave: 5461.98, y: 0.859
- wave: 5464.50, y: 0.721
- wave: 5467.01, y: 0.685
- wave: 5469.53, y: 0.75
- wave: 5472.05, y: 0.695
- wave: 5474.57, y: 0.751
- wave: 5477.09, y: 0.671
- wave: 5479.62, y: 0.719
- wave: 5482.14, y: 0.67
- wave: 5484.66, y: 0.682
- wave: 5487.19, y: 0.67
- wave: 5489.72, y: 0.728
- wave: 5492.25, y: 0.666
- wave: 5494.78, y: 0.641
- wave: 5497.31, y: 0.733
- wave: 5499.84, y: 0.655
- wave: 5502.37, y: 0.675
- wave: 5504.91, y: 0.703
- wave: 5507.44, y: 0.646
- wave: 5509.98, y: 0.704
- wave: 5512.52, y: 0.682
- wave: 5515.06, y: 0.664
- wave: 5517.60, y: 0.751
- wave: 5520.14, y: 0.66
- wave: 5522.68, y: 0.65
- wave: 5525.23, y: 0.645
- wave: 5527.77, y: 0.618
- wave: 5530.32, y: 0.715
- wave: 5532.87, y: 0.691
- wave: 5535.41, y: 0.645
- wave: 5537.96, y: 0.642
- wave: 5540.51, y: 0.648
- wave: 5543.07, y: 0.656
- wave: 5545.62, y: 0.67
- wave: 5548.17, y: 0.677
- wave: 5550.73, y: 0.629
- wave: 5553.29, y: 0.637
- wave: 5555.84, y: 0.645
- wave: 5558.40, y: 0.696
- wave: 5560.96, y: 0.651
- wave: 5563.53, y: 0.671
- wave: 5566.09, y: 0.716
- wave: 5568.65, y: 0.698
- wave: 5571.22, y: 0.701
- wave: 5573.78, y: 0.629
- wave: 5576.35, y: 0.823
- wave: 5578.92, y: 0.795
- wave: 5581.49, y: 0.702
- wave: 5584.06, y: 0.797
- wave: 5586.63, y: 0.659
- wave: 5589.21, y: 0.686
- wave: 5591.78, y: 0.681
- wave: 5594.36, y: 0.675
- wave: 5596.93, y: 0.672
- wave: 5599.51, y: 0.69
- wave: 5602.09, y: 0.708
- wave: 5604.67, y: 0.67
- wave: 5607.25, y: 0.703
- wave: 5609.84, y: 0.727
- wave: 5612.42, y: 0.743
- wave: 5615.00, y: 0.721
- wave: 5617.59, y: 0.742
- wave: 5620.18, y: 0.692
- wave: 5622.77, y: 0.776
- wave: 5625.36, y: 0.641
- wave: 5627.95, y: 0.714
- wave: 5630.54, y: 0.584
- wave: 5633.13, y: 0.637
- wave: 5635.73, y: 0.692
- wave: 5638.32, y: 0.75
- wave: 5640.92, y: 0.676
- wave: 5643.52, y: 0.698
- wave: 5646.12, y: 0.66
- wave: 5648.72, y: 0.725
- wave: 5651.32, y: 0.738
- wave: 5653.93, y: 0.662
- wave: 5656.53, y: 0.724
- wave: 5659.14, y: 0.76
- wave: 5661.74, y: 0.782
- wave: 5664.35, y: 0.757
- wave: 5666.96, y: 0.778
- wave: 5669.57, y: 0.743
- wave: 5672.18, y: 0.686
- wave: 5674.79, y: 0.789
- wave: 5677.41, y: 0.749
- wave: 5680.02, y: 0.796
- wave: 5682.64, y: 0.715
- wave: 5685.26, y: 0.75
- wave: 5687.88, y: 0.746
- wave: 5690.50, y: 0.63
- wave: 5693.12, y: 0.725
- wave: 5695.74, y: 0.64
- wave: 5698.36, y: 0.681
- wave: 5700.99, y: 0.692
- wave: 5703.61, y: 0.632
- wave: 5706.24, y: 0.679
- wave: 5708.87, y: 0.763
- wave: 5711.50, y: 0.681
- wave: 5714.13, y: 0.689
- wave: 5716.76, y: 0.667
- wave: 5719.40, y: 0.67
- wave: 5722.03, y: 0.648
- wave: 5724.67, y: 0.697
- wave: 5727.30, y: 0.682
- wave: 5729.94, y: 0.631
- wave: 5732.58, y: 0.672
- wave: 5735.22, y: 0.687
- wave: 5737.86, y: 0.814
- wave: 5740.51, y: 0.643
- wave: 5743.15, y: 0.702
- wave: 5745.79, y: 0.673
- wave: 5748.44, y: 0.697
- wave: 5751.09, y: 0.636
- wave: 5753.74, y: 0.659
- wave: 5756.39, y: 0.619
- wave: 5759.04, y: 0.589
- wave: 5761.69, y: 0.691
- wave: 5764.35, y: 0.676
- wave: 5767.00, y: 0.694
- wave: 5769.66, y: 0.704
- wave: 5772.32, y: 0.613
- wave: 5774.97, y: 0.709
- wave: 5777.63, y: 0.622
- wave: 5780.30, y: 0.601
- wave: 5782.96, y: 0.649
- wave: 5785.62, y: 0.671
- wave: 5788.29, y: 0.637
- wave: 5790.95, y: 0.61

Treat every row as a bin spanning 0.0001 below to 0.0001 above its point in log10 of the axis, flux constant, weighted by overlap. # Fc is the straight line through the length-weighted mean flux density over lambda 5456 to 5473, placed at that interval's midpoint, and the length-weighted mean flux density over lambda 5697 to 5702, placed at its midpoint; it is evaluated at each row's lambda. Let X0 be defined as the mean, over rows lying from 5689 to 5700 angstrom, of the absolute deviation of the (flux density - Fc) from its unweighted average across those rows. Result 0.034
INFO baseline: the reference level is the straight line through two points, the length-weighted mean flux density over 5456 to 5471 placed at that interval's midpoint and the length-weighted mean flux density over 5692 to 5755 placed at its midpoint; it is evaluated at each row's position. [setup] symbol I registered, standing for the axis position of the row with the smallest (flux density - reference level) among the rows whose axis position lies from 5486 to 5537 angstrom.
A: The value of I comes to 5527.77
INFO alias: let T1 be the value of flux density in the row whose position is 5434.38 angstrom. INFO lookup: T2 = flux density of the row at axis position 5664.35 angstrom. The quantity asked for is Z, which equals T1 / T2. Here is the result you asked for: 1.11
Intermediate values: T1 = 0.842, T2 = 0.757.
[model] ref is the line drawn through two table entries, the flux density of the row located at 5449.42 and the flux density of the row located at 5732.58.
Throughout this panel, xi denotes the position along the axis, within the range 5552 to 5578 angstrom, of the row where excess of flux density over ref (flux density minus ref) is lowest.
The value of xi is 5553.29 angstrom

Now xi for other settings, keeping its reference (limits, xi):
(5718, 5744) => 5729.94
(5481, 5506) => 5494.78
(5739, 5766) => 5759.04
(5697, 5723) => 5703.61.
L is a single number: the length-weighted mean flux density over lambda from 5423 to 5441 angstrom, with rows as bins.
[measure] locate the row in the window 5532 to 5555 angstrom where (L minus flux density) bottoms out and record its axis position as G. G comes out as 5532.87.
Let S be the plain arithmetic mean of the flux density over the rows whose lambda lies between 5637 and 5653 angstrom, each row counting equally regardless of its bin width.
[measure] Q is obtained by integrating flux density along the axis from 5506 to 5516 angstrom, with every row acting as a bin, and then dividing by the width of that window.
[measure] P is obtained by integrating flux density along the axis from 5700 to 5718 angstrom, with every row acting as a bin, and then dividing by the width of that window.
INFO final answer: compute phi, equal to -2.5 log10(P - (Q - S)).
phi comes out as 0.36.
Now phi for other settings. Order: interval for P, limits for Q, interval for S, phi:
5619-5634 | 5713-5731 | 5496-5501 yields 0.39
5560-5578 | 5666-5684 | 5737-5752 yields 0.48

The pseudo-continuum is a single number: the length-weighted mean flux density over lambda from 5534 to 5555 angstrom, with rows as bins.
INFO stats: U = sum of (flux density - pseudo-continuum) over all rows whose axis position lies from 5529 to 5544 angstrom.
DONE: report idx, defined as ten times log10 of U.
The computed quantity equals -10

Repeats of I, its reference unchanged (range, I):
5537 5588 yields 5550.73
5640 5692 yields 5690.50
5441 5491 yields 5477.09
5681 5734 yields 5690.50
